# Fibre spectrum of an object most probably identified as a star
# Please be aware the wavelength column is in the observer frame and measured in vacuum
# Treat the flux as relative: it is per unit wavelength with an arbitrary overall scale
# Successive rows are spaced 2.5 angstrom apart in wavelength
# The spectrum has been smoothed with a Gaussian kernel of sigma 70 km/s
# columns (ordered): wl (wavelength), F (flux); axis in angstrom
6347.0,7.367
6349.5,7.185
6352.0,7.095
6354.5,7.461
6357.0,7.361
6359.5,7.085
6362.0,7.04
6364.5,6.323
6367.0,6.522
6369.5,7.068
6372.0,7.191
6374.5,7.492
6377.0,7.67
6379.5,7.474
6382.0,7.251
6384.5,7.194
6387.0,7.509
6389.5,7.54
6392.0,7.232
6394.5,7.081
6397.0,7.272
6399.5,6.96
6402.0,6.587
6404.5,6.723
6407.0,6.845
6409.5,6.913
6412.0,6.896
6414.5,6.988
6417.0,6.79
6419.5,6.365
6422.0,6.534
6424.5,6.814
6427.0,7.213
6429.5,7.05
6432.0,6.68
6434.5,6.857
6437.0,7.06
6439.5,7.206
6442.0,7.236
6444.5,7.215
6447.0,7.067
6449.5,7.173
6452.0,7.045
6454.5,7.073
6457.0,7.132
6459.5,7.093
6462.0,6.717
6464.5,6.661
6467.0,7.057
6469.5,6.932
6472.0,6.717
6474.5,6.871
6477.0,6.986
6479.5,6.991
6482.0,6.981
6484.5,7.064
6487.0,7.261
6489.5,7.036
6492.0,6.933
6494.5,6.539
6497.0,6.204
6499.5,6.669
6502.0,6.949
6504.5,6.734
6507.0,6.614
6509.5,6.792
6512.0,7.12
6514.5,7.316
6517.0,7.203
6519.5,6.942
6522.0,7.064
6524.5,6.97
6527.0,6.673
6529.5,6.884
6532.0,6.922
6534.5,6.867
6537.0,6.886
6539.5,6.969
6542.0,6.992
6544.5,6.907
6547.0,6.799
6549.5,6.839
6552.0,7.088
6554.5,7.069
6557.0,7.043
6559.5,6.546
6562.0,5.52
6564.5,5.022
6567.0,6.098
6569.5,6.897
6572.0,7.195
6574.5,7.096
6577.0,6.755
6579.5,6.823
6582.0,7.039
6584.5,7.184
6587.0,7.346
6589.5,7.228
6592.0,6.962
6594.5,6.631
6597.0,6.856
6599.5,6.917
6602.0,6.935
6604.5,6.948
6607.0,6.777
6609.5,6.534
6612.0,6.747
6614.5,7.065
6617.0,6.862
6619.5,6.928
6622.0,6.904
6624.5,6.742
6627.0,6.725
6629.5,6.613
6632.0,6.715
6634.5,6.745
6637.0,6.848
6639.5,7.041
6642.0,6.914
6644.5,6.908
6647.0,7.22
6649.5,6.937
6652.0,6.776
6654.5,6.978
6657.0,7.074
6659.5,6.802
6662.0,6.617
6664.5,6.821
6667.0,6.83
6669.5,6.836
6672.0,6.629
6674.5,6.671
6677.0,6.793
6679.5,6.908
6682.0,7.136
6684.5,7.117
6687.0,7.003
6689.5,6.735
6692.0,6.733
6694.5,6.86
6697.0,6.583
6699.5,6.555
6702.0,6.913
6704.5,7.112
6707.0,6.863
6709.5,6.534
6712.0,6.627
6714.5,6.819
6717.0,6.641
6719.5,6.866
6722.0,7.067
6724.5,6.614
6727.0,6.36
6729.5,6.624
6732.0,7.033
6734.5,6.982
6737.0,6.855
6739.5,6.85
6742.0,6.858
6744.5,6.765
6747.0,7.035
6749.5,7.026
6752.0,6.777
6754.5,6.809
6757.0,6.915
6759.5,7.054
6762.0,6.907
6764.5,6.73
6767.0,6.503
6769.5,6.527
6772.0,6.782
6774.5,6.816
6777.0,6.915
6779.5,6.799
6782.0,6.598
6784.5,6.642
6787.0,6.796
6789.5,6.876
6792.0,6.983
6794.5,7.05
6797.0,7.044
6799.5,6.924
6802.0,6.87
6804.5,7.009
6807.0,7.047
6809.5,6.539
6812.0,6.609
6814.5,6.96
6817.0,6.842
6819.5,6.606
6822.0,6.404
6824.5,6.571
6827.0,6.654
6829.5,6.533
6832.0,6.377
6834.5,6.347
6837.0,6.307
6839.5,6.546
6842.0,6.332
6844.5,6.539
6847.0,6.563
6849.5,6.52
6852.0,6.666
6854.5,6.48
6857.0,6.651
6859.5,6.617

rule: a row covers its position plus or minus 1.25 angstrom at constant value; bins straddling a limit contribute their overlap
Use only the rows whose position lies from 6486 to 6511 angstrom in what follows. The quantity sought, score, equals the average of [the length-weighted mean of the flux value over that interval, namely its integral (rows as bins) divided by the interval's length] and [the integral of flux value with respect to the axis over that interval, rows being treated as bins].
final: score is 88.0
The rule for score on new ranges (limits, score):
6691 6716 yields 87.9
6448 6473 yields 90.5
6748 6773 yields 88.5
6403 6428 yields 88.4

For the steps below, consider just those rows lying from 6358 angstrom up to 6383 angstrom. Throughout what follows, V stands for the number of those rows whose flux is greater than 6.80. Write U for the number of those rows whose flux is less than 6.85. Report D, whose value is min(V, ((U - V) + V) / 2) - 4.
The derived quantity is -3.0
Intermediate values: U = 2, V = 8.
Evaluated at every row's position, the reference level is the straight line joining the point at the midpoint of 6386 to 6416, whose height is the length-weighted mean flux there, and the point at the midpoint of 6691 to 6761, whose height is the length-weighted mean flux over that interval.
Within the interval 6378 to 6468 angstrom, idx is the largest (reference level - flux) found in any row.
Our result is 0.66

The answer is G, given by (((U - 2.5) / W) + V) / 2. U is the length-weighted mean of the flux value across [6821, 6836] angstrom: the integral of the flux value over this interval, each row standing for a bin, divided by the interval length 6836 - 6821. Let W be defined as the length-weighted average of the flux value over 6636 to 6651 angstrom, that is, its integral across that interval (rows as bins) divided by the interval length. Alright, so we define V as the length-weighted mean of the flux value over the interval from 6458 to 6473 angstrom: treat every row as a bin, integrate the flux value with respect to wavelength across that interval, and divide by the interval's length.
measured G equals 3.72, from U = 6.48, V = 6.87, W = 6.98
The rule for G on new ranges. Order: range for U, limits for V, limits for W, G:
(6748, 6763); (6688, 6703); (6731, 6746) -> 3.69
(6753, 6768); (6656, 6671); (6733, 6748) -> 3.73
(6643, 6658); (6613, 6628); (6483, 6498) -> 3.76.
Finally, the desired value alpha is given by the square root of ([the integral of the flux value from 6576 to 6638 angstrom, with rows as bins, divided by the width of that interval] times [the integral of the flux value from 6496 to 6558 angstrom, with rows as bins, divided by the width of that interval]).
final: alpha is 6.89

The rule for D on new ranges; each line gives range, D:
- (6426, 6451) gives -3.5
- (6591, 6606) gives -3.5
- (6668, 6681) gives -2.0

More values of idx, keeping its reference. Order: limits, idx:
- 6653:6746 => 0.45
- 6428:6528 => 0.77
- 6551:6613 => 1.90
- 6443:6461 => -0.04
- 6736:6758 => 0.03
